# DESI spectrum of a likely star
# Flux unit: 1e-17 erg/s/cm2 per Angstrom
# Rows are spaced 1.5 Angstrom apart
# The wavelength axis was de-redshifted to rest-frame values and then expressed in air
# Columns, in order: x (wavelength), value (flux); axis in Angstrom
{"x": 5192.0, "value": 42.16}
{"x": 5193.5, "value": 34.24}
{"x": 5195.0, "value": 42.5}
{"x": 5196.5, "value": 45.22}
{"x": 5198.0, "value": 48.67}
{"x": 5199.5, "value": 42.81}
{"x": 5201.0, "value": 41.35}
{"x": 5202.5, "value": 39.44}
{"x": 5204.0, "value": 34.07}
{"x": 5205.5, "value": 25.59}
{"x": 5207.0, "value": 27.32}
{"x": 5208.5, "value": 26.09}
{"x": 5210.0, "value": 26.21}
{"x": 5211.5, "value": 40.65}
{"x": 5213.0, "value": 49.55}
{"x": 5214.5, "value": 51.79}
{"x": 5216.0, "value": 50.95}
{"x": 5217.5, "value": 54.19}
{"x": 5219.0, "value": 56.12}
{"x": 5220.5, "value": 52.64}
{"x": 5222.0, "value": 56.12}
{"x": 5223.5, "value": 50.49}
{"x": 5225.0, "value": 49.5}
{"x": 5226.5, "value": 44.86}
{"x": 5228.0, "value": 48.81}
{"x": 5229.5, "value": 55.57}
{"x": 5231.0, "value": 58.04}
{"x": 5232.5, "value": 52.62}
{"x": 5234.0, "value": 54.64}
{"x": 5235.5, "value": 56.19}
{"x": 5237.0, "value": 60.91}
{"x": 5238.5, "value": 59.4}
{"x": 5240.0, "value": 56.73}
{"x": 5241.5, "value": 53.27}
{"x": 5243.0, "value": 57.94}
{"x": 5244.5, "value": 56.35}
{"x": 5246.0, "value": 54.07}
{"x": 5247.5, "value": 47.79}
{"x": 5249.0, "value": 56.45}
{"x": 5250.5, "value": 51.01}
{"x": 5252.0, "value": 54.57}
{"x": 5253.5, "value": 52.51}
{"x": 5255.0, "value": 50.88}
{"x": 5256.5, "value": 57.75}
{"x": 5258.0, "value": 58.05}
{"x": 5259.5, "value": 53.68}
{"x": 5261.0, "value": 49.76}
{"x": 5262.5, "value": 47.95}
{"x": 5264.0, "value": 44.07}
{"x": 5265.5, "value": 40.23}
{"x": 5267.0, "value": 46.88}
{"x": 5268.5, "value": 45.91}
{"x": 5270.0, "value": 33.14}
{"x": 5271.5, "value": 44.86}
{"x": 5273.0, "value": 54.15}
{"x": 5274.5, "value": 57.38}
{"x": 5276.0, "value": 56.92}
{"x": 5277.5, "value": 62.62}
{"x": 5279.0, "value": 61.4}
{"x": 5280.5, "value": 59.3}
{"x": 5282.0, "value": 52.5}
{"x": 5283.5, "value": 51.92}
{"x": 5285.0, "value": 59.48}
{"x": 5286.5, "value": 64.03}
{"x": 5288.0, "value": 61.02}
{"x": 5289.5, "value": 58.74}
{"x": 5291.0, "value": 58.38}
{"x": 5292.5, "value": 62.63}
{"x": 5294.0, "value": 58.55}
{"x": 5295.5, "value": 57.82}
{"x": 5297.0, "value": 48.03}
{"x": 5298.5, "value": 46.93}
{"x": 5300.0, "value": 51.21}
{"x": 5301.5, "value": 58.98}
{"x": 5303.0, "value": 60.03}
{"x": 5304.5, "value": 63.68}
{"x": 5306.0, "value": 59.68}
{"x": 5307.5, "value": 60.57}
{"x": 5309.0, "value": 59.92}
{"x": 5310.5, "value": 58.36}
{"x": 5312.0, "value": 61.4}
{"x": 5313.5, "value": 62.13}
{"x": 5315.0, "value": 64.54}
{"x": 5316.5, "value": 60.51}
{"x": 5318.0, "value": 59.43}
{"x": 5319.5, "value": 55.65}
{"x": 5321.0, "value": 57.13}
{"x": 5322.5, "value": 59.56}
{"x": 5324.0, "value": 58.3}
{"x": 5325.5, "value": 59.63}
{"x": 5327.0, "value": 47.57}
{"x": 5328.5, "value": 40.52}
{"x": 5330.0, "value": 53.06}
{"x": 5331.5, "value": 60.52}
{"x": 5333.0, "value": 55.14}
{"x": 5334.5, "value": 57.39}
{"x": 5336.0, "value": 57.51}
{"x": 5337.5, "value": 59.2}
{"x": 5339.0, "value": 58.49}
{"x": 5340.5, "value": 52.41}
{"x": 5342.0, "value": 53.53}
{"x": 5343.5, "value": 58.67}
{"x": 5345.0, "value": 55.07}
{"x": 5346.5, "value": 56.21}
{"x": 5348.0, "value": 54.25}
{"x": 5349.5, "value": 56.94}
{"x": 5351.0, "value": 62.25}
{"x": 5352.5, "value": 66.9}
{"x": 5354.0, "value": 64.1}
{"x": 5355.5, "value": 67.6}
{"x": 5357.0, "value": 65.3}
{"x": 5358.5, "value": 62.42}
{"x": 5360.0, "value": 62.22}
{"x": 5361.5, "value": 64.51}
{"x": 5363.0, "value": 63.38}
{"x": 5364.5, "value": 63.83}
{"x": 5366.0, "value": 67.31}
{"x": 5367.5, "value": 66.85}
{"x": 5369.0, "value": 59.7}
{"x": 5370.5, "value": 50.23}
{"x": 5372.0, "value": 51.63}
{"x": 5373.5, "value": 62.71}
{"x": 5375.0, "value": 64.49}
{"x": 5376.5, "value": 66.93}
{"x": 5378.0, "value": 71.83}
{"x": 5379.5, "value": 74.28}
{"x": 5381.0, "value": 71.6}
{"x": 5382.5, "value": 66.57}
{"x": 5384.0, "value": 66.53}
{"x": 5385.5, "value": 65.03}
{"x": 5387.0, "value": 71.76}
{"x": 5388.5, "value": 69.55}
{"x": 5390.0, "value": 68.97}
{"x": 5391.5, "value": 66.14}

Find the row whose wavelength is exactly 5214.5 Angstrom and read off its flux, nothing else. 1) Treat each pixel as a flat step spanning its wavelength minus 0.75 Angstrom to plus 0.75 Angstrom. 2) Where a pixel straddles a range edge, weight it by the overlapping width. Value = 51.79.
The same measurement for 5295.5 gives 57.82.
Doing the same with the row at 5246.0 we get 54.07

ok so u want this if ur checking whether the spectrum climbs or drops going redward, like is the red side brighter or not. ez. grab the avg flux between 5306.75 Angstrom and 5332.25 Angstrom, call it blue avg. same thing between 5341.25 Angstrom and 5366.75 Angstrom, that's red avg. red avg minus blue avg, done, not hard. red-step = 4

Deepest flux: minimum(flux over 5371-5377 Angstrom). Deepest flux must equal 51.63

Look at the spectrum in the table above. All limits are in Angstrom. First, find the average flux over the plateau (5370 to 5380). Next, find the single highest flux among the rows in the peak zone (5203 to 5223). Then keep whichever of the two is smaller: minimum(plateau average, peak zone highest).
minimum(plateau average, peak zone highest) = 56.1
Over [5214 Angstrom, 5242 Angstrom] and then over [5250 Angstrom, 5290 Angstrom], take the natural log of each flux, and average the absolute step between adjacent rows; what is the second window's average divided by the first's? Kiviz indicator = 1.43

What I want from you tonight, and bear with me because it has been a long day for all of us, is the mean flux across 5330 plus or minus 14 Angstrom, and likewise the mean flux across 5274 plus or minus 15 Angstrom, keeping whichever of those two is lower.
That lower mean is 52.4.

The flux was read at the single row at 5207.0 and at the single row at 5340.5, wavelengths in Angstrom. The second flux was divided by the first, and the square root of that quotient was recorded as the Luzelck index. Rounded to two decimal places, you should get 1.39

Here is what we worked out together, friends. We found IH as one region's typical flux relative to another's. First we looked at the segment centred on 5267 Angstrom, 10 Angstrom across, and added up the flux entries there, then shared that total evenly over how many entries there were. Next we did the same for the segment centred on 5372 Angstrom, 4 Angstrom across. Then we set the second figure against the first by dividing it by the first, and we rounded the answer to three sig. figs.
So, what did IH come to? 1.27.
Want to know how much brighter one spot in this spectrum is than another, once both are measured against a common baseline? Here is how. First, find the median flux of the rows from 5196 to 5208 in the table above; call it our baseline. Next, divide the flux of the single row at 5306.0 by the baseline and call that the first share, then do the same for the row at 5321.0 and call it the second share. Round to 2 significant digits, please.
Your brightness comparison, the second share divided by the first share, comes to 0.96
